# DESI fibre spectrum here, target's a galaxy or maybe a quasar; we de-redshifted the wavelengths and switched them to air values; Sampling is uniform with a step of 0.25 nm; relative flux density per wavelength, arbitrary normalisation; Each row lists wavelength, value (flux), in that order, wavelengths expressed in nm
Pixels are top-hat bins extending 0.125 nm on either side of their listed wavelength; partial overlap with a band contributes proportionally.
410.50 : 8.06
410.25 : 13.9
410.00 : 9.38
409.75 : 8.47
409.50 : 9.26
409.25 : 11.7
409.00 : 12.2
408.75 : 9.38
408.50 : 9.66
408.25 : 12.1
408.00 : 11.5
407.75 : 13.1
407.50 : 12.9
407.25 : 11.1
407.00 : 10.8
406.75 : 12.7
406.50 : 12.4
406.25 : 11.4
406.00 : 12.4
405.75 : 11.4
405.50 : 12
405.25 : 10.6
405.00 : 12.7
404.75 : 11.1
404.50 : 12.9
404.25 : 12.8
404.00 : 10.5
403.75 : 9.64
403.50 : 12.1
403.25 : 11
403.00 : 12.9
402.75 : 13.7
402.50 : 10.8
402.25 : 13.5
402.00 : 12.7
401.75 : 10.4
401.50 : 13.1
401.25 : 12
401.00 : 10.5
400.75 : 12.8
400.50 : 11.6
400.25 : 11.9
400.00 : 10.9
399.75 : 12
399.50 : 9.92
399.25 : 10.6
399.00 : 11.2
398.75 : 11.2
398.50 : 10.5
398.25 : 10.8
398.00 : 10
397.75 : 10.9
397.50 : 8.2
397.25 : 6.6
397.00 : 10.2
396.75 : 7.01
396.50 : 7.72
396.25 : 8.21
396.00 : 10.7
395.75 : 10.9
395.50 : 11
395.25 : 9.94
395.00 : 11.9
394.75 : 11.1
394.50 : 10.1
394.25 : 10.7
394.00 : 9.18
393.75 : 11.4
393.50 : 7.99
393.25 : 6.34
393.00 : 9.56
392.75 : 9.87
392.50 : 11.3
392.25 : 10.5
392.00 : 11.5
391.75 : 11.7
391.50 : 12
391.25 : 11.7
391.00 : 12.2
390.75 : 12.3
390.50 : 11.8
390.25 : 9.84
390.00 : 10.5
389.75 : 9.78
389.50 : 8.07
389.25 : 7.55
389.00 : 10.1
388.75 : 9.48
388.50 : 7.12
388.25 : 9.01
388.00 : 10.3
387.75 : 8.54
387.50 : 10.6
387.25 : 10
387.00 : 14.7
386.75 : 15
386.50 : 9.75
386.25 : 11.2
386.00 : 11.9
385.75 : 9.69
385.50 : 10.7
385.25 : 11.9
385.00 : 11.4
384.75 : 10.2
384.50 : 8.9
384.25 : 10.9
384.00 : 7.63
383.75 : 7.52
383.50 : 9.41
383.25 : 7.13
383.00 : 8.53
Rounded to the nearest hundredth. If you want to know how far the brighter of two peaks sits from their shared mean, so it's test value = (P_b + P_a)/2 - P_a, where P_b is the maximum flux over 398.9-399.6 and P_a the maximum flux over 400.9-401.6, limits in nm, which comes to -0.95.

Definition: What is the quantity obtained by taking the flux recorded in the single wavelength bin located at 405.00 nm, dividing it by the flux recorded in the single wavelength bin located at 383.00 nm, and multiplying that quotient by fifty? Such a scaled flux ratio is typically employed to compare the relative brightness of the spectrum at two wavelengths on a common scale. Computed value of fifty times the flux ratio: 74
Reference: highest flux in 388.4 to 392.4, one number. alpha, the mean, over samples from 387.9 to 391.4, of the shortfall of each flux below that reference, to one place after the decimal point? 2.3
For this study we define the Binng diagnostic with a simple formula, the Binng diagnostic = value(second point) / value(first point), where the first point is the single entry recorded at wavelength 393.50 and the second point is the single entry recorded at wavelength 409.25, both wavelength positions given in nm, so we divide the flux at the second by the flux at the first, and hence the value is 1.46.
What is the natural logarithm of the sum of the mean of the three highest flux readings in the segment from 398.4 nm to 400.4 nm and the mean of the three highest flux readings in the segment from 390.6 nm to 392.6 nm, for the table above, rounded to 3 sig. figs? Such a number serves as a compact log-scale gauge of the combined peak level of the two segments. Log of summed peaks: 3.17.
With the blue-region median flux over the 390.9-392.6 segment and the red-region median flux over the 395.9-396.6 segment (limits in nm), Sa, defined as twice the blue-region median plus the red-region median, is 31.6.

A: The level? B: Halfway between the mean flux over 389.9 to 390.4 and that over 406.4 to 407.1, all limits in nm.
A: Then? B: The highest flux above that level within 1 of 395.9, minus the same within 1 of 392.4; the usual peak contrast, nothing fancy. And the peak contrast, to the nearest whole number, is 0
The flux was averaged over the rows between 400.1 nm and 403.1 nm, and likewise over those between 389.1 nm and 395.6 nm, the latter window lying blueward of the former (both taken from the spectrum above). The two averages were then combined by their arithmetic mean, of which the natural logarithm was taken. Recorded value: 2.42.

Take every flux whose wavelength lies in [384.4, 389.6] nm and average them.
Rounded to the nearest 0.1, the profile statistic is 10.3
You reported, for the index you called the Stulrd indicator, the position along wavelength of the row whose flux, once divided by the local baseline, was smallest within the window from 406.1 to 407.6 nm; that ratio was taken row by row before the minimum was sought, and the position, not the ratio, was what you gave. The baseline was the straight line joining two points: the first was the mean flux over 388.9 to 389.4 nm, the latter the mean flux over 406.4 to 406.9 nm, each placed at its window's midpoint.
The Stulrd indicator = 407.00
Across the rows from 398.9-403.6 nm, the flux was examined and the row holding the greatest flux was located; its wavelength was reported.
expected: 402.75 nm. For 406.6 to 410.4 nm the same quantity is 410.25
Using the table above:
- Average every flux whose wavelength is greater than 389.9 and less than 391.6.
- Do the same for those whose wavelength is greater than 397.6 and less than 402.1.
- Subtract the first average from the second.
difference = -0.2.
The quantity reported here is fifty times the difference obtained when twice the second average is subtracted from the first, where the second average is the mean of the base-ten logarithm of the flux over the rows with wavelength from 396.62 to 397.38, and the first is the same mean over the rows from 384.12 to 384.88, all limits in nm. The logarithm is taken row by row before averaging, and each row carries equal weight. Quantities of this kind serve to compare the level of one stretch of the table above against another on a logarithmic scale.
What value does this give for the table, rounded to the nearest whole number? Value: -39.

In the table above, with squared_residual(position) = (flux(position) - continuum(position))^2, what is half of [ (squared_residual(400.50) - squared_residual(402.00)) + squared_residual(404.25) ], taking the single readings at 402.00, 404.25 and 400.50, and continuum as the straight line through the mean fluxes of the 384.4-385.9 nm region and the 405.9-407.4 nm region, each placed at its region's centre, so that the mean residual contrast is 0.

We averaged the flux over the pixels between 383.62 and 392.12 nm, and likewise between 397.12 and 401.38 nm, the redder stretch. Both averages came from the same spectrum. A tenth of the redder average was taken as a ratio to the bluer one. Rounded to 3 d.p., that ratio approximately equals 0.102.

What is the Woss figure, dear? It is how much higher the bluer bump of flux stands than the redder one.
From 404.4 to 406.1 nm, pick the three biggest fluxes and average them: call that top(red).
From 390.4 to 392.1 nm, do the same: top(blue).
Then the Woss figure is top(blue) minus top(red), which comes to -0.5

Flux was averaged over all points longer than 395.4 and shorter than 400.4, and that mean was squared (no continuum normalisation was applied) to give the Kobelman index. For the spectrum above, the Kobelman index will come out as 100.5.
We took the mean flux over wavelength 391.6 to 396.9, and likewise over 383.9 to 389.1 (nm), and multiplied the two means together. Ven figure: 104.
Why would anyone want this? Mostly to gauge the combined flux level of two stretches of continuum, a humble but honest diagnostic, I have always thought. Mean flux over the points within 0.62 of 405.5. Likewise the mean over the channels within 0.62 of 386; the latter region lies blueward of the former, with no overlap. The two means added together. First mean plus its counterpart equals 22.5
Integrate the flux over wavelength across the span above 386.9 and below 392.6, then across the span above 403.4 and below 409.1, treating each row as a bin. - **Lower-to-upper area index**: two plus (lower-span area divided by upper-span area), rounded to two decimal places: 2.90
